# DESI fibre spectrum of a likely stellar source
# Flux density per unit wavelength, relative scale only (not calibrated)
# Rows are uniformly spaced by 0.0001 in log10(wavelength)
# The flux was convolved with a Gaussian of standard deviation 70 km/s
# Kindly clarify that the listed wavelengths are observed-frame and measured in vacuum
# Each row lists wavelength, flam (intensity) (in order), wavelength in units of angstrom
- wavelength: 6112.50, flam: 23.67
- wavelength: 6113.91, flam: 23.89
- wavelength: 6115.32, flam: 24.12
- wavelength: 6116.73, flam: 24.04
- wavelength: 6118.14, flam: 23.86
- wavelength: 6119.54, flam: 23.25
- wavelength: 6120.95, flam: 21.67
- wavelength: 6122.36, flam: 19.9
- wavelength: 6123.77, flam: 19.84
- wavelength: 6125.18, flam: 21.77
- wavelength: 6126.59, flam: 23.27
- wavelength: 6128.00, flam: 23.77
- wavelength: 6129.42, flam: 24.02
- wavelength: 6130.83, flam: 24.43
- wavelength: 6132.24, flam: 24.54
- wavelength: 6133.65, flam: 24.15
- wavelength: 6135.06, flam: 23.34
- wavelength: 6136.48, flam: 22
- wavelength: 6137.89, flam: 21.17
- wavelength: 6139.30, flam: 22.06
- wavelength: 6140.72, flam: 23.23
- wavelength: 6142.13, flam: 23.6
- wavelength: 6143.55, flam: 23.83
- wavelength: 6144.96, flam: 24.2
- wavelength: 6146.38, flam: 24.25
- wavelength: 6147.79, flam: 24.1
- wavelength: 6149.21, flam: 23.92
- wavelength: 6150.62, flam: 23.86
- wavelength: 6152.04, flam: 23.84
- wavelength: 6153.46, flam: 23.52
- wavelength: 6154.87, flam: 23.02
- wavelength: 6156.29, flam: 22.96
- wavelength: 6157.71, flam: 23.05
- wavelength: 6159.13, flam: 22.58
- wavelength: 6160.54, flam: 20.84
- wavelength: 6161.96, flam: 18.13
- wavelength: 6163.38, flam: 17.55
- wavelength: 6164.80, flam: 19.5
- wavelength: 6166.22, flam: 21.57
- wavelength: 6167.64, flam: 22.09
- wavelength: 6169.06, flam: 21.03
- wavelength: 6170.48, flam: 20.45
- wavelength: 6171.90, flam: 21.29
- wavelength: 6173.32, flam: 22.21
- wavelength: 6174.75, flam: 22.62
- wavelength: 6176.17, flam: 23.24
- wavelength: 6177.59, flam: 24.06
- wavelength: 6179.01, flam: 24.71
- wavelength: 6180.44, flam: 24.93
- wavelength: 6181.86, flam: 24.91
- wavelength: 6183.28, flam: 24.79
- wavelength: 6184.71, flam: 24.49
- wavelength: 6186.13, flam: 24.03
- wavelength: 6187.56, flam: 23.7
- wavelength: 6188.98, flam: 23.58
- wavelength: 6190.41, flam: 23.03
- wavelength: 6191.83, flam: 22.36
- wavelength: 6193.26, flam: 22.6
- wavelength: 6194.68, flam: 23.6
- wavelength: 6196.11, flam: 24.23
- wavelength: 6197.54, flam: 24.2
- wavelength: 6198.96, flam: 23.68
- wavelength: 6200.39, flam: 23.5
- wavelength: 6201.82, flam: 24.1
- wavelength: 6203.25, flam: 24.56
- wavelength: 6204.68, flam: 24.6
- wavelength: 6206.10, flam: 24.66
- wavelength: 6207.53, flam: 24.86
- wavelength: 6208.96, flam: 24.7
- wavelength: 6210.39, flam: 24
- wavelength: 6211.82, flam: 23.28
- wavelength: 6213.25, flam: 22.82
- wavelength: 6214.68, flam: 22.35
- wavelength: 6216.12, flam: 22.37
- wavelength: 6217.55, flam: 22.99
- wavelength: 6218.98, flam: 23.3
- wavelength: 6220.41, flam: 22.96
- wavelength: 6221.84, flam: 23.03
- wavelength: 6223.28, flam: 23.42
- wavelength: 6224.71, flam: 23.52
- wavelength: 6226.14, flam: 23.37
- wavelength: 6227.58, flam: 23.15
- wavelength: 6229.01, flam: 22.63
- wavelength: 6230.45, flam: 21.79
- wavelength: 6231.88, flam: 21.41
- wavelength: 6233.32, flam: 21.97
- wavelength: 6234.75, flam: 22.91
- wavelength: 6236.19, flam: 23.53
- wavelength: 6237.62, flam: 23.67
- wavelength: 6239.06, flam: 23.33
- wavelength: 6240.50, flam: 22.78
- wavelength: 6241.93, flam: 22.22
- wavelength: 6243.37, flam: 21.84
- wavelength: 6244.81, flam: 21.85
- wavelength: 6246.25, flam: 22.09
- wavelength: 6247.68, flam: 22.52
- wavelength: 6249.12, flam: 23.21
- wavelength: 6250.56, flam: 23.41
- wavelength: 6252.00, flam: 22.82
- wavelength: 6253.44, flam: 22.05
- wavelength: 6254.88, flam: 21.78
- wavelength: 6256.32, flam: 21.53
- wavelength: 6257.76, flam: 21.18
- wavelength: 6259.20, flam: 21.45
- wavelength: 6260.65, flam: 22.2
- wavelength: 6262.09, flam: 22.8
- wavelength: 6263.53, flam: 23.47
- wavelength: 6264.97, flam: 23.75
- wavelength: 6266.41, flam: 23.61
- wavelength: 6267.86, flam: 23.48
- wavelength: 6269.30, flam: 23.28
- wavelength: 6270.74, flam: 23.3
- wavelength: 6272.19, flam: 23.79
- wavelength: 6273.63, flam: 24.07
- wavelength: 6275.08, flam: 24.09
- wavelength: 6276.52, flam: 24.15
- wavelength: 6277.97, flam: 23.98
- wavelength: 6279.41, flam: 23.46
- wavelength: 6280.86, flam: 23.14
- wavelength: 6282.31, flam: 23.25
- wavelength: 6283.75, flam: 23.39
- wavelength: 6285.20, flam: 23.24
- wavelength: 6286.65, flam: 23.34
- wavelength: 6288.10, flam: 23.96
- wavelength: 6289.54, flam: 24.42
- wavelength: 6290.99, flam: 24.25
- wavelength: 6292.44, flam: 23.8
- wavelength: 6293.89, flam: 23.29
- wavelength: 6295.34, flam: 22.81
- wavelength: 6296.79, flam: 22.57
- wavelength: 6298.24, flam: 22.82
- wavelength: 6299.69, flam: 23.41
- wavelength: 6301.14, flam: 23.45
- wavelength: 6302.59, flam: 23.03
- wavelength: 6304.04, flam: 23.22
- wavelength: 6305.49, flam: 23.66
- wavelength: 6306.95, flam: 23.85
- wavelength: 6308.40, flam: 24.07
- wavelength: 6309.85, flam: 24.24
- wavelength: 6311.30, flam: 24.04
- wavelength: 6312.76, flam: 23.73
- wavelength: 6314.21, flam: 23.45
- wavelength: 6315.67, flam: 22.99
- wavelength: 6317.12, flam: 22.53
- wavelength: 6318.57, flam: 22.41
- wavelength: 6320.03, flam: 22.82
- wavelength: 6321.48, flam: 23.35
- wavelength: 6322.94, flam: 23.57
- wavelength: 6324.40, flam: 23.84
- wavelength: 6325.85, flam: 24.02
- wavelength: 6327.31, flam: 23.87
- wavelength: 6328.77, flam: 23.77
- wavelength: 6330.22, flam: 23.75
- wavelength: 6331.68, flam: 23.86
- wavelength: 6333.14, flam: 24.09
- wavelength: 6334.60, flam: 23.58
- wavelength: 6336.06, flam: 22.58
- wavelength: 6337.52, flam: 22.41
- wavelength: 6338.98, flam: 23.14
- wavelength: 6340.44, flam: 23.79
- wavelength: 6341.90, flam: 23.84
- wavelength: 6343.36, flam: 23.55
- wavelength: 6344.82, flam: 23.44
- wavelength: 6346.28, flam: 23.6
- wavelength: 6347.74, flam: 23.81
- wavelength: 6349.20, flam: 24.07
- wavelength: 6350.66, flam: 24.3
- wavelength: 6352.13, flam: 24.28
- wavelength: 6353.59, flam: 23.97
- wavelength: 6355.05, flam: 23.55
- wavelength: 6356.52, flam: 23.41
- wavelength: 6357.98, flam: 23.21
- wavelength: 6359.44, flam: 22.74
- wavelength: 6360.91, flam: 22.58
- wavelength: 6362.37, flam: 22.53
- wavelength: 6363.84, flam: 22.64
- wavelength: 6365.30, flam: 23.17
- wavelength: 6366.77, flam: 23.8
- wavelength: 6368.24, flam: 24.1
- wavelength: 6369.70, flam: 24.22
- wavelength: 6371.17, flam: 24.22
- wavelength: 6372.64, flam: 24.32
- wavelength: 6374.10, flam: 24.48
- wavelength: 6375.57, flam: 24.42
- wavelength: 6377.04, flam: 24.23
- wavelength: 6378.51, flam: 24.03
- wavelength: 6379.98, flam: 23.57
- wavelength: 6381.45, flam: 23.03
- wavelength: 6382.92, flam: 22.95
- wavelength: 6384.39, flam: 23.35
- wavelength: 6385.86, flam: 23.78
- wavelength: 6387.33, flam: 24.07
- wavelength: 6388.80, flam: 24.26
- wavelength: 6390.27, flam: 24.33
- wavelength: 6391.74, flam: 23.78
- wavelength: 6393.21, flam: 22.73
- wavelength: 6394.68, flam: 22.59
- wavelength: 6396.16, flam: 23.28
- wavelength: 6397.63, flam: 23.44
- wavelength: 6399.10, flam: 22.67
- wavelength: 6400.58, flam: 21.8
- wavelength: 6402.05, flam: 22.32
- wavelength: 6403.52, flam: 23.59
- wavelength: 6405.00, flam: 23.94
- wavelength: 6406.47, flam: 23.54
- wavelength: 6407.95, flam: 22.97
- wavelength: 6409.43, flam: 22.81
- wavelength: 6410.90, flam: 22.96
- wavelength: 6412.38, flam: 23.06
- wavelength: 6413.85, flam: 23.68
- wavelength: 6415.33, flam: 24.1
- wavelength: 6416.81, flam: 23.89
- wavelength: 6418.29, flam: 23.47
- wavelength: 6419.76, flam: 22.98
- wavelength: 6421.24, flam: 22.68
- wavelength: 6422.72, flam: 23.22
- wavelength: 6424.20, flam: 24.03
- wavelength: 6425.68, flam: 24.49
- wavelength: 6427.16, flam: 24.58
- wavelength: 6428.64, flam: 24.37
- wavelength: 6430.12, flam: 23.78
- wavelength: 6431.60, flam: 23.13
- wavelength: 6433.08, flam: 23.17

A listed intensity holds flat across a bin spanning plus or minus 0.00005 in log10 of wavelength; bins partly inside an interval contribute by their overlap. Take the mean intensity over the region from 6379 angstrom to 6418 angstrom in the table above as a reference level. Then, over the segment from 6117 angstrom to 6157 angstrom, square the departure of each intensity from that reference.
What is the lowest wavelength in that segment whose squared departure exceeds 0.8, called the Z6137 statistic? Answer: 6120.95 angstrom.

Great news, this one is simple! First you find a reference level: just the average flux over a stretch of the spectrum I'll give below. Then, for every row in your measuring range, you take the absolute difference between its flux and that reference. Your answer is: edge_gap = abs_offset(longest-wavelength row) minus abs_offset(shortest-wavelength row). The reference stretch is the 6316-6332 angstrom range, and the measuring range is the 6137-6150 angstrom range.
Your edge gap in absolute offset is -1.8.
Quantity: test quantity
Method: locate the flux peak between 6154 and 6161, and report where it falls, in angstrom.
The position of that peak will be 6157.71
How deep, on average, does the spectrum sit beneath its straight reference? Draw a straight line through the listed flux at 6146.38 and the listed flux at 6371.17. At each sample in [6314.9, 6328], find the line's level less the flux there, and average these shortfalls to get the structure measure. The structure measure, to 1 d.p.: 1.0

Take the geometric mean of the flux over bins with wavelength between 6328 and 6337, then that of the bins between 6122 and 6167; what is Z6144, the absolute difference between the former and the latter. 1.1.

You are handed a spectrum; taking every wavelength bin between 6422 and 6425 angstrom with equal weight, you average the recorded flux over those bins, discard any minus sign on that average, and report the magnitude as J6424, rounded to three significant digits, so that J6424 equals 23.6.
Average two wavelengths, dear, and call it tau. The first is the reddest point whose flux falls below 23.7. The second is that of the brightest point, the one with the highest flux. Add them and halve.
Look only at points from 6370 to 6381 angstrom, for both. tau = 6377.0 angstrom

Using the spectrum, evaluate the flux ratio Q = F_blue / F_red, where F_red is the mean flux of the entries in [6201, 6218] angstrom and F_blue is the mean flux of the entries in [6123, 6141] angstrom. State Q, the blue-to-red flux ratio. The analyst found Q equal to 0.96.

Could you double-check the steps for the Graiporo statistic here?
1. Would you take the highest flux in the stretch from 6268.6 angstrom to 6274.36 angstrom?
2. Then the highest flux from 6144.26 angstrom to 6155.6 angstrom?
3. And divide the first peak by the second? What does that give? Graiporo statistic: 0.99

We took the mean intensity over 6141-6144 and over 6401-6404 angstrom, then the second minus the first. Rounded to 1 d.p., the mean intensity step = -0.8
